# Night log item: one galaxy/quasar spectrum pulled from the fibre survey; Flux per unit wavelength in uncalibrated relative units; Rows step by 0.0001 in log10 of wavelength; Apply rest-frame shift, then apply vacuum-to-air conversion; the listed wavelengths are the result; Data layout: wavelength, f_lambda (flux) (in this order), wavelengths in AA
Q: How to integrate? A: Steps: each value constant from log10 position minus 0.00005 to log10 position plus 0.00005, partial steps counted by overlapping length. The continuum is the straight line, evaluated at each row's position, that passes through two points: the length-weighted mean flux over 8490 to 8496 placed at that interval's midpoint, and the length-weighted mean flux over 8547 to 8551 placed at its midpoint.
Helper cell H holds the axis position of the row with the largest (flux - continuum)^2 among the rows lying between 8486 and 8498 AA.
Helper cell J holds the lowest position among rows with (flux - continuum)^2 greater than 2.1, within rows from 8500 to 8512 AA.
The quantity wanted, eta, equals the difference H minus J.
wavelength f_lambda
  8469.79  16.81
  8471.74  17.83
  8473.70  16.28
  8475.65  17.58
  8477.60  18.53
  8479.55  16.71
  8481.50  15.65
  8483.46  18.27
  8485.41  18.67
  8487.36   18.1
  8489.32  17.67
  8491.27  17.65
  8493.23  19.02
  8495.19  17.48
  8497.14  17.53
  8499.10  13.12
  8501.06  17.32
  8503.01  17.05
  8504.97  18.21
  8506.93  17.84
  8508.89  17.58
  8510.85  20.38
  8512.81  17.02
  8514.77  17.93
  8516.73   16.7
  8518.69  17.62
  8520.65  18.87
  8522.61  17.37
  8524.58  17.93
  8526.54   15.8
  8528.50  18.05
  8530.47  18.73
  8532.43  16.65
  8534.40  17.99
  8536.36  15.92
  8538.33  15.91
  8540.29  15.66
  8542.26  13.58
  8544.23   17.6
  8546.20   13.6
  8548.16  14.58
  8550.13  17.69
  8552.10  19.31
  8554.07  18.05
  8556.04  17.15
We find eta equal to -17.6 AA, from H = 8493.23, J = 8510.85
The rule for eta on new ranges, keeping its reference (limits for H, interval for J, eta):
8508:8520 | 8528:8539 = -19.6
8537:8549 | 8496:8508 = 43.2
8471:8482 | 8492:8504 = -17.6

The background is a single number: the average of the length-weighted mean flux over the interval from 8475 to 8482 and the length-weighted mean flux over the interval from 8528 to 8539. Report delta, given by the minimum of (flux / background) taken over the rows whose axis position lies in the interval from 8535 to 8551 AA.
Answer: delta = 0.79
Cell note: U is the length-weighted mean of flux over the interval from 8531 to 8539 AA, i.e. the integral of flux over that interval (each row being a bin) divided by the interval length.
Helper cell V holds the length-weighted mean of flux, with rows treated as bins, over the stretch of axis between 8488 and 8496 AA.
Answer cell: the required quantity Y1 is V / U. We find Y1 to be 1.07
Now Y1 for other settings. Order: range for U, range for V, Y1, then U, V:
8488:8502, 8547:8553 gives 1.00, 17.1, 17.1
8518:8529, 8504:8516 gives 1.03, 17.6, 18.1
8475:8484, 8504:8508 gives 1.04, 17.3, 18.0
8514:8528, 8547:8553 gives 0.98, 17.5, 17.1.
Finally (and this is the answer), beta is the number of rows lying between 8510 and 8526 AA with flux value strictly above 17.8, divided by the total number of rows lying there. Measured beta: 0.50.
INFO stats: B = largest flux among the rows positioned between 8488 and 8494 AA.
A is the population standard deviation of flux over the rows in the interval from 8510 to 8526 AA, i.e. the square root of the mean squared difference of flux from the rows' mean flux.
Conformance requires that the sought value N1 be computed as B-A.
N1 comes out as 17.9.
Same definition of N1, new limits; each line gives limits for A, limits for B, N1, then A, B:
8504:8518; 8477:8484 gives 17.4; 1.11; 18.53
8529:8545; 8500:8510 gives 16.7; 1.51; 18.21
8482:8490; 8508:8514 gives 20.0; 0.36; 20.38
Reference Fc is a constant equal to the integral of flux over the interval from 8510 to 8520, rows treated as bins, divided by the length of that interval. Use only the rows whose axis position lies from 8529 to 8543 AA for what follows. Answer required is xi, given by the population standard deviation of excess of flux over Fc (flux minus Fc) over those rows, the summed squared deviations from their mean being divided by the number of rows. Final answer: 1.6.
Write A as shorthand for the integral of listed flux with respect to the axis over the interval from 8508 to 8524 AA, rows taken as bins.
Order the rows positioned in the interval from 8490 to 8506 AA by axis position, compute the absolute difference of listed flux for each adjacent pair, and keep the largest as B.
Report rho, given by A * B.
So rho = 1265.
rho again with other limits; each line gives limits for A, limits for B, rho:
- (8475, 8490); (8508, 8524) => 890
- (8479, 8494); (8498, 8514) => 1117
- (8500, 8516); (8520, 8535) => 644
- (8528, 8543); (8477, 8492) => 651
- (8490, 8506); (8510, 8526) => 924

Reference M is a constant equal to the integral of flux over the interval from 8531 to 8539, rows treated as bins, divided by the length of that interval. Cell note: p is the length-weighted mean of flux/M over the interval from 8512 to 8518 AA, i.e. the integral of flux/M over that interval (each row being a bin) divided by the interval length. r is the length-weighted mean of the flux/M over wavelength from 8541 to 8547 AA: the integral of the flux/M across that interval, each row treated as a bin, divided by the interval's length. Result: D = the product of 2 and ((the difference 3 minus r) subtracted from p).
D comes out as -2.16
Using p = 1.03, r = 0.89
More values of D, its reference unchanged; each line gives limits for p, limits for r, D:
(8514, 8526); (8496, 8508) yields -1.88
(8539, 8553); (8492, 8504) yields -2.07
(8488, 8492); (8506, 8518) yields -1.75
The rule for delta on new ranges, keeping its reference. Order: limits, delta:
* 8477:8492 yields 0.91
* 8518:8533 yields 0.92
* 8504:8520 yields 0.97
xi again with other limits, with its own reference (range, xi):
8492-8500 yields 2.2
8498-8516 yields 1.8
